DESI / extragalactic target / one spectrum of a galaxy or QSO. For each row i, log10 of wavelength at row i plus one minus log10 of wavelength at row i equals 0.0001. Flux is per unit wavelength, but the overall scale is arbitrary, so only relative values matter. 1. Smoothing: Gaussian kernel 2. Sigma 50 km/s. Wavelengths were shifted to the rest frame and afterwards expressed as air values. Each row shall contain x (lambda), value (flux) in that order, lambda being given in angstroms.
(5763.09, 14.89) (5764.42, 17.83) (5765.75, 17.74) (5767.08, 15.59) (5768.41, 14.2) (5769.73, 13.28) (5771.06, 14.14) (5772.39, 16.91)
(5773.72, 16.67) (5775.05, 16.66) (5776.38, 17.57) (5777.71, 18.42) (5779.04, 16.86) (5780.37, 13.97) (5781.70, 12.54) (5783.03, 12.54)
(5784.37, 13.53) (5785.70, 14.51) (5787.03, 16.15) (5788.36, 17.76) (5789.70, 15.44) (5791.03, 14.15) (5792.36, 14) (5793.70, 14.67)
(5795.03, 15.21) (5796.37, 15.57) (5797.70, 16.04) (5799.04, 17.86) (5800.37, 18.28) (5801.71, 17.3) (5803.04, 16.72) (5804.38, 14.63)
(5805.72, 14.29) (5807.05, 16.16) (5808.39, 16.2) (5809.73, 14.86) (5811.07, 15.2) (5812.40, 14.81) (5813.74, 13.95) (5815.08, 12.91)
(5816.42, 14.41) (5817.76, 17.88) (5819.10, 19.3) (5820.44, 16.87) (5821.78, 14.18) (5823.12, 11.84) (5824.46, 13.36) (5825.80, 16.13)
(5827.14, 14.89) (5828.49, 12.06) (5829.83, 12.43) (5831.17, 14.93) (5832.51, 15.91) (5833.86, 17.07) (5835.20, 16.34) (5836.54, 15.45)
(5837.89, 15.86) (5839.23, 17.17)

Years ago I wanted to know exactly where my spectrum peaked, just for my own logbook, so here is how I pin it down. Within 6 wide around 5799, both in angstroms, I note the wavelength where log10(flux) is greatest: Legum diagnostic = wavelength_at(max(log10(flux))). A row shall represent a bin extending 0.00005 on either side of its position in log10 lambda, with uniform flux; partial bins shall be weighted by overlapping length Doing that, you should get 5800.37 angstroms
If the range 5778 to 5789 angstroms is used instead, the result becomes 5788.36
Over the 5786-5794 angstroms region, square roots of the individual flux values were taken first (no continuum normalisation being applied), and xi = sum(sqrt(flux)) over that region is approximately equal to 23.5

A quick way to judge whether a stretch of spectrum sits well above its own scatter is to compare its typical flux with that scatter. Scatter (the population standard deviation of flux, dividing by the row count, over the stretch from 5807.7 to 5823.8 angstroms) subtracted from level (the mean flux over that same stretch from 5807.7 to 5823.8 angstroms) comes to 13.2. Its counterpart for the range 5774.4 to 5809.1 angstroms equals 14.0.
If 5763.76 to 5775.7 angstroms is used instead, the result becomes 14.3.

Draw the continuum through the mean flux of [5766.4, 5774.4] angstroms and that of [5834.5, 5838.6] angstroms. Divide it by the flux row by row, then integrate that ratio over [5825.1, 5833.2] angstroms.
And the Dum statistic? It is 9.0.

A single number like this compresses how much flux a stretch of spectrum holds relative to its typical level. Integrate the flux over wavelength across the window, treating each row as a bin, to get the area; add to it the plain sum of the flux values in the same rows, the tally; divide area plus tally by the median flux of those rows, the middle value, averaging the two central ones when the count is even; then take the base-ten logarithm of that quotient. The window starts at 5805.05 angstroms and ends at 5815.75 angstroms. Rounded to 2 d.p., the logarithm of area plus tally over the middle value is 1.27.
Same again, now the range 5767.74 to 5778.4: 1.25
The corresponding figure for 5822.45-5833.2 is 1.27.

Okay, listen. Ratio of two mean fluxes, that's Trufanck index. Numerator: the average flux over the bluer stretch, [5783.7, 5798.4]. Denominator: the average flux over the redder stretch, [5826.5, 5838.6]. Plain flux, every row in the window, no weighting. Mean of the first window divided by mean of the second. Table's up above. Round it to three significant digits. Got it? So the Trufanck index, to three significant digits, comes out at 1.01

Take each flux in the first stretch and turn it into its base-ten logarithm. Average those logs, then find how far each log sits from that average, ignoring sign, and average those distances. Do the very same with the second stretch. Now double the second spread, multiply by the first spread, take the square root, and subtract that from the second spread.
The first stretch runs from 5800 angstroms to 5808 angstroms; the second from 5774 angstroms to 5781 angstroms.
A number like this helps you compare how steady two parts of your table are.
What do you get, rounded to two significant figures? -0.014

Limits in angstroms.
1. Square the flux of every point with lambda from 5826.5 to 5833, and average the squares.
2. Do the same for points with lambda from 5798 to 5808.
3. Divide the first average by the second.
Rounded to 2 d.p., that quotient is 0.73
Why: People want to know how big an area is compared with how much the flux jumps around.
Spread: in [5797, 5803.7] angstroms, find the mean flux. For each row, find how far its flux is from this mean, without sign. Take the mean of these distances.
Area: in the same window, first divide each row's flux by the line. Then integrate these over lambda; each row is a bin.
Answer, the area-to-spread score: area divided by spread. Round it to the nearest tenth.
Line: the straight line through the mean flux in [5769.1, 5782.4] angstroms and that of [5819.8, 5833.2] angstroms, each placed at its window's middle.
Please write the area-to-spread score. 11.2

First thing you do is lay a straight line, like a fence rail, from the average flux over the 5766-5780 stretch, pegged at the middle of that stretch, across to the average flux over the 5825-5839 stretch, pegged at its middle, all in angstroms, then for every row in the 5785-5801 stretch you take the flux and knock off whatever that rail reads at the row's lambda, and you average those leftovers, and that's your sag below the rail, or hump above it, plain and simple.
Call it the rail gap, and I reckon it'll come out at 0.1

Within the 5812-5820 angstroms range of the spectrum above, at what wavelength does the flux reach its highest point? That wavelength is 5819.10 angstroms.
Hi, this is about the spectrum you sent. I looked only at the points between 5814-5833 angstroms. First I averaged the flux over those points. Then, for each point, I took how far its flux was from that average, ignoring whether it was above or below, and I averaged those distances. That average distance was 1.8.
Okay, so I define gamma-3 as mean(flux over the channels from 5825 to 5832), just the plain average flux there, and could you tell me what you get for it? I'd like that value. 14.1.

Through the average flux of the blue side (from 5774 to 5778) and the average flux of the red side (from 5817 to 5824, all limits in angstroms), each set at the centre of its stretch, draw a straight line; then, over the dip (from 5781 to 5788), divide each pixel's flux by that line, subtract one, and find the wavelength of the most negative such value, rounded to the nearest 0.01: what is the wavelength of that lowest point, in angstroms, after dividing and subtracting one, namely 5781.70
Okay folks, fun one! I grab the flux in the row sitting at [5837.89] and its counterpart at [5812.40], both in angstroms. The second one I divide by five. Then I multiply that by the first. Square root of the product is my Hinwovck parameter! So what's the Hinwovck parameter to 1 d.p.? 6.9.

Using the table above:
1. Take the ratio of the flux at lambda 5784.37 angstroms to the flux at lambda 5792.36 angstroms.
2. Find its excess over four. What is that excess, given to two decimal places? -3.03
